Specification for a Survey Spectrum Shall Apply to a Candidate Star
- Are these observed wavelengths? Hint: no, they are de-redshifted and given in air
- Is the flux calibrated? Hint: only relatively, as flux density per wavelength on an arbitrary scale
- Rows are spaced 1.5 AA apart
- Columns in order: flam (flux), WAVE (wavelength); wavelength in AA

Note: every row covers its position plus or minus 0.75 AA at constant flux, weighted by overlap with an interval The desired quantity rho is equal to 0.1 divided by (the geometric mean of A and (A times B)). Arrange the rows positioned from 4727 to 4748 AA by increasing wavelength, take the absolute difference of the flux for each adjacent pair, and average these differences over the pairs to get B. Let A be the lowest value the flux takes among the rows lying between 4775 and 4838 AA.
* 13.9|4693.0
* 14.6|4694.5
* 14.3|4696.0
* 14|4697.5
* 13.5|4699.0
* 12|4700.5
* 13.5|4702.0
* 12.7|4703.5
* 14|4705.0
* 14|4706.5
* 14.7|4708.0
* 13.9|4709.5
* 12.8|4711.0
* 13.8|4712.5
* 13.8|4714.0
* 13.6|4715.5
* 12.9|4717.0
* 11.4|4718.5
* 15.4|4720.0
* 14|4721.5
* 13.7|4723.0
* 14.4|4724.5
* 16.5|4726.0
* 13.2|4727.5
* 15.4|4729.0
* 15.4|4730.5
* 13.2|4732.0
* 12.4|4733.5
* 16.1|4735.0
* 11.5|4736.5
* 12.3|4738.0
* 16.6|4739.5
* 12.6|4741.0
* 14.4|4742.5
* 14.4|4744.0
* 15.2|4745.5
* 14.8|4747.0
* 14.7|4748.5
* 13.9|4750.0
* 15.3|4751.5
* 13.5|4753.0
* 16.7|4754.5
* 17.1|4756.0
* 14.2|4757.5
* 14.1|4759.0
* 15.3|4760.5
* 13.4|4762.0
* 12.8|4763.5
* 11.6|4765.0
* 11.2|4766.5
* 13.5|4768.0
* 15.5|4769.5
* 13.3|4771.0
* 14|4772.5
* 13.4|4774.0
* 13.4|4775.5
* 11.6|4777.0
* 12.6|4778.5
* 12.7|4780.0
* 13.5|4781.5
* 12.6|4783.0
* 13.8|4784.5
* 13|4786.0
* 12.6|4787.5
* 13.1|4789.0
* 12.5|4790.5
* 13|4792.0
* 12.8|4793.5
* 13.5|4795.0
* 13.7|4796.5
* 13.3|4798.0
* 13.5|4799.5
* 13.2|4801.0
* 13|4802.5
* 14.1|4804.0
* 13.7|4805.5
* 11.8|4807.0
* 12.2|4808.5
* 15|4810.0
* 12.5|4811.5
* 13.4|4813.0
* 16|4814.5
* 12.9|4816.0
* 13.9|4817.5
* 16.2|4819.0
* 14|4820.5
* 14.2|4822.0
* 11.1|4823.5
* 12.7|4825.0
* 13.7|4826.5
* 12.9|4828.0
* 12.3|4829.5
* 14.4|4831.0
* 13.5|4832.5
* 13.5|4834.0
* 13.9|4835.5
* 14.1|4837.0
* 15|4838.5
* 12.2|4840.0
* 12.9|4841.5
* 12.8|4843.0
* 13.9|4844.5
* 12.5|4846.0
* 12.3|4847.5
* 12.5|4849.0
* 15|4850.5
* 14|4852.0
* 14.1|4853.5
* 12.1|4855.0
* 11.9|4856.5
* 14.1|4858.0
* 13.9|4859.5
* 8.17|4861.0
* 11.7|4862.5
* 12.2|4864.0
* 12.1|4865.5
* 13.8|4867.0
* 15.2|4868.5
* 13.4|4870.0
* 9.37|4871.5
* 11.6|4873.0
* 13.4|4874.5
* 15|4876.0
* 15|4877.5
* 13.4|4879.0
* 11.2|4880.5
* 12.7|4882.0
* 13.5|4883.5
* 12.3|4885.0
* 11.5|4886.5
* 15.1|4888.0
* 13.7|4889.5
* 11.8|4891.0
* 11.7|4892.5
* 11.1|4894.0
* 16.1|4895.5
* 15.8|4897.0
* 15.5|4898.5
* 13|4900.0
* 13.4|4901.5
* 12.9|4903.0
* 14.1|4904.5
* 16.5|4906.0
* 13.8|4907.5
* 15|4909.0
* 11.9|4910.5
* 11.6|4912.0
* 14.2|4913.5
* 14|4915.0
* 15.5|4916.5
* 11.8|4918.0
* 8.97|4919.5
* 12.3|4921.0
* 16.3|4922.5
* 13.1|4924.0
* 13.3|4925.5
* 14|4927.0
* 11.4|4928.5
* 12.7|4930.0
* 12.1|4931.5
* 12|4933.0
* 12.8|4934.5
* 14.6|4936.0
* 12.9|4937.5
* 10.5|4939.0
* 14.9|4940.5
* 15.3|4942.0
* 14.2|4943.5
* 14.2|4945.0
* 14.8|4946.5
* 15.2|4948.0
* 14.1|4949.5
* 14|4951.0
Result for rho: 0.0064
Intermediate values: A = 11.1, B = 2.0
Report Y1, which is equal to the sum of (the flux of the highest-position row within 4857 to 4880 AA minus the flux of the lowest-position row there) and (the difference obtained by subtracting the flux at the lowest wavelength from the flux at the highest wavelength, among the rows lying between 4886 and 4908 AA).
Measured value 2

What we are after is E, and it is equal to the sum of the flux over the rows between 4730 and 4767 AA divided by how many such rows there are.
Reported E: 14.1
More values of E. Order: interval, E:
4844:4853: 13.4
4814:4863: 13.3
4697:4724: 13.5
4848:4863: 12.7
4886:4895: 12.5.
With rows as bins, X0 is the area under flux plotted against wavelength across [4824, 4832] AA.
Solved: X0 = 105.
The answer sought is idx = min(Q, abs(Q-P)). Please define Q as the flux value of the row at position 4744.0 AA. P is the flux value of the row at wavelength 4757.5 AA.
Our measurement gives 0.2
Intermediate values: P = 14.2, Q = 14.4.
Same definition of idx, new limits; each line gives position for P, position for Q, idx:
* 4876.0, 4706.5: 1.0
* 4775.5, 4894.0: 2.3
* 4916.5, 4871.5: 6.1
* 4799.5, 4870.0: 0.1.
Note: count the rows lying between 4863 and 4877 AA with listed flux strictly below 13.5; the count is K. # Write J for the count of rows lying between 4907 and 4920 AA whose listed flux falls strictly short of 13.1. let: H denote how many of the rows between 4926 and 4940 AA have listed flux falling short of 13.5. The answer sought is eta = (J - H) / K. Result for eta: -0.50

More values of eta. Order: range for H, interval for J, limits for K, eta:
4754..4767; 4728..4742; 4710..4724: 0.00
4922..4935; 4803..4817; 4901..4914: -0.75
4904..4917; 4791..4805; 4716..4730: 0.33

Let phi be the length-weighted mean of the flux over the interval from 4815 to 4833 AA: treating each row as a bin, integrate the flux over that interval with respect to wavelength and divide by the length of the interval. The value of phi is 13.5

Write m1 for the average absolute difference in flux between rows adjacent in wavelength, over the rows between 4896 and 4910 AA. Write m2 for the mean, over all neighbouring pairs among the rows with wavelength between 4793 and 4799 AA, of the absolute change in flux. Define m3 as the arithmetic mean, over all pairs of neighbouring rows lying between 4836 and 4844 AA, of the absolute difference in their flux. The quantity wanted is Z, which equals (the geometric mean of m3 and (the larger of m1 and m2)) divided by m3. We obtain 1.1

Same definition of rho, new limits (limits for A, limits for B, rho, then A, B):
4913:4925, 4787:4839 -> 0.0107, 8.97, 1.1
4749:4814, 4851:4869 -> 0.0070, 11.2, 1.6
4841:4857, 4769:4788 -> 0.0090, 11.9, 0.9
